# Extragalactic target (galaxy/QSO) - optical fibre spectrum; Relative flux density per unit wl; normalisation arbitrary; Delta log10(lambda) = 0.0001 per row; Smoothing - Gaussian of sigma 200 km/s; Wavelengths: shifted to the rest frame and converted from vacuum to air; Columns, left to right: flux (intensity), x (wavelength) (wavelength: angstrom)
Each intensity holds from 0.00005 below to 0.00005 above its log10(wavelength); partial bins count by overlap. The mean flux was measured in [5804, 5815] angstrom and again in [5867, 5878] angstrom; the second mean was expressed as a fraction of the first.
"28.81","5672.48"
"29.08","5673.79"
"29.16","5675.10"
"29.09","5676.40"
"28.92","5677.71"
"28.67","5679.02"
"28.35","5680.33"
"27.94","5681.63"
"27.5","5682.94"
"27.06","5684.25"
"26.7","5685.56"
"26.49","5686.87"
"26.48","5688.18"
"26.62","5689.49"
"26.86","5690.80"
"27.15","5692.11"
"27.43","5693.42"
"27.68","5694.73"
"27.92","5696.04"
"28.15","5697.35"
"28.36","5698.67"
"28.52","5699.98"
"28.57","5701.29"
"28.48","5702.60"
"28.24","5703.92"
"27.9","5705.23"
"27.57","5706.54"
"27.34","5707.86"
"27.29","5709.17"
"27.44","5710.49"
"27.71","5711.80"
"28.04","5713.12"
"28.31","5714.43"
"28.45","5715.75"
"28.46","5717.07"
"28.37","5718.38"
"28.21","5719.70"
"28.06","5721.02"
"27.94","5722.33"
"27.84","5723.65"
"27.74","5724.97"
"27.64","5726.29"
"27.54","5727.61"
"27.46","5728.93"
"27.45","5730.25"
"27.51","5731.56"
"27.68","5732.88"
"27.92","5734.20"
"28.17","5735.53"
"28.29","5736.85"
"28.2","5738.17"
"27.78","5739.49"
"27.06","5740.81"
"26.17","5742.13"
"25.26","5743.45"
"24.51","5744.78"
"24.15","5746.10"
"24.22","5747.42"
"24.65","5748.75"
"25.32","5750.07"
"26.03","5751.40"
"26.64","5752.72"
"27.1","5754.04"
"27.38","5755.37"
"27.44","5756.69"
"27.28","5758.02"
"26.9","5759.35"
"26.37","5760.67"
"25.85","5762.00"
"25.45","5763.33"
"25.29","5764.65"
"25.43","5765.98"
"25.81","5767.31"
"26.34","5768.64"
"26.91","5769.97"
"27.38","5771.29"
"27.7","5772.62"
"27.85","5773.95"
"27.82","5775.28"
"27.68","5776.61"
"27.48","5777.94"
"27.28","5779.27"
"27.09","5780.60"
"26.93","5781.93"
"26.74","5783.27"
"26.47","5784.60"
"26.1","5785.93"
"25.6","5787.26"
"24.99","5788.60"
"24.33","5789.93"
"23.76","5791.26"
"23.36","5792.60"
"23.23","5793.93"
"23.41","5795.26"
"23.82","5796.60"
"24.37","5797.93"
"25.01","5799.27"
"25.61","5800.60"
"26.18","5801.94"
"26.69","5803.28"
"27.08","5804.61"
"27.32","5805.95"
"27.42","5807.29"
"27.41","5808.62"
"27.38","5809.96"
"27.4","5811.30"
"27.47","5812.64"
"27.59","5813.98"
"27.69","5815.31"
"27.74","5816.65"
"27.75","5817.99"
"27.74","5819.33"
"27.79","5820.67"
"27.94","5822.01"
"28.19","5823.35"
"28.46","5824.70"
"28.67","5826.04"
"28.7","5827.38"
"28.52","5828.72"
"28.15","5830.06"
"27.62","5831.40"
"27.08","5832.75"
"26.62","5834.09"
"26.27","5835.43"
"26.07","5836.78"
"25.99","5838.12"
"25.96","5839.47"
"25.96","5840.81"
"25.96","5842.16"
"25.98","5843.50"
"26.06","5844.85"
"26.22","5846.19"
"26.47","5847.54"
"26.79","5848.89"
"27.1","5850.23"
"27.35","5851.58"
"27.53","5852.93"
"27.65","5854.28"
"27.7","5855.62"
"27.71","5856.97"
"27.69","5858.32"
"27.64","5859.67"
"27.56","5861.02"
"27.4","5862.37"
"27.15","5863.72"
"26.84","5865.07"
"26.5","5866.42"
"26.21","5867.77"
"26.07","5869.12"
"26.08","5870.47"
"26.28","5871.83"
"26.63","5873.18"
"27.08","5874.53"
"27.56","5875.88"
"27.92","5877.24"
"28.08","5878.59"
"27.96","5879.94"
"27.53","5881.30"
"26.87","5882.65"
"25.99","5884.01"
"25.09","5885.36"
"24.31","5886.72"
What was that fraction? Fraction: 0.976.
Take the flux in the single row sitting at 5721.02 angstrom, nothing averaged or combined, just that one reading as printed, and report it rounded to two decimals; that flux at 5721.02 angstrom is 28.06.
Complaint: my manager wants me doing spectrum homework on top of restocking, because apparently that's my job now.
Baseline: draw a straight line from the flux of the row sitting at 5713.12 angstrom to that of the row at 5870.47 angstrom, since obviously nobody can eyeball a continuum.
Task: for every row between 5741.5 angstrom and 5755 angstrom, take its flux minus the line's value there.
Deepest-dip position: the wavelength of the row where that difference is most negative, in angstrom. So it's 5746.10 angstrom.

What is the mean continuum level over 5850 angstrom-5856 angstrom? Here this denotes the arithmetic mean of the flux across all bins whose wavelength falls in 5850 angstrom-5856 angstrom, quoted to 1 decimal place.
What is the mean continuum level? 27.5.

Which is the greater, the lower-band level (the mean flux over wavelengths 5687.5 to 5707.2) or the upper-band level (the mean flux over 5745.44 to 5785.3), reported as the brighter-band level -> 27.7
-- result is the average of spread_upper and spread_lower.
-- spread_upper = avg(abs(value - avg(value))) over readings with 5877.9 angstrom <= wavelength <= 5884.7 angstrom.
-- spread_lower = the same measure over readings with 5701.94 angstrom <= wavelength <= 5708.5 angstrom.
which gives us 0.52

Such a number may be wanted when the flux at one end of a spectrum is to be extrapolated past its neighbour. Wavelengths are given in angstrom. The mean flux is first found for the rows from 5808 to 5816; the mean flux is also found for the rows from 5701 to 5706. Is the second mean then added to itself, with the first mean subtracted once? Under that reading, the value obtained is 29.1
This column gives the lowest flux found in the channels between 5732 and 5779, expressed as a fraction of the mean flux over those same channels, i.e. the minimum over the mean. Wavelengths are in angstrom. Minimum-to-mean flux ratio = 0.907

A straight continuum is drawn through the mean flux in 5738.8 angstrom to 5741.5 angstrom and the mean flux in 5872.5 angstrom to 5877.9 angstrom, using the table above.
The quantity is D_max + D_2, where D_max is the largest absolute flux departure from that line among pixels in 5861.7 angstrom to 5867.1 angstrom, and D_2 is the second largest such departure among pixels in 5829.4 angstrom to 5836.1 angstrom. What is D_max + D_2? 1.6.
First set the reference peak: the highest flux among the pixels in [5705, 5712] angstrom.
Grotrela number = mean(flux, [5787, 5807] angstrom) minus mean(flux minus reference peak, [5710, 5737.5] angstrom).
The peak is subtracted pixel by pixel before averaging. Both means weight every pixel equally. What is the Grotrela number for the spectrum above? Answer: 25.0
